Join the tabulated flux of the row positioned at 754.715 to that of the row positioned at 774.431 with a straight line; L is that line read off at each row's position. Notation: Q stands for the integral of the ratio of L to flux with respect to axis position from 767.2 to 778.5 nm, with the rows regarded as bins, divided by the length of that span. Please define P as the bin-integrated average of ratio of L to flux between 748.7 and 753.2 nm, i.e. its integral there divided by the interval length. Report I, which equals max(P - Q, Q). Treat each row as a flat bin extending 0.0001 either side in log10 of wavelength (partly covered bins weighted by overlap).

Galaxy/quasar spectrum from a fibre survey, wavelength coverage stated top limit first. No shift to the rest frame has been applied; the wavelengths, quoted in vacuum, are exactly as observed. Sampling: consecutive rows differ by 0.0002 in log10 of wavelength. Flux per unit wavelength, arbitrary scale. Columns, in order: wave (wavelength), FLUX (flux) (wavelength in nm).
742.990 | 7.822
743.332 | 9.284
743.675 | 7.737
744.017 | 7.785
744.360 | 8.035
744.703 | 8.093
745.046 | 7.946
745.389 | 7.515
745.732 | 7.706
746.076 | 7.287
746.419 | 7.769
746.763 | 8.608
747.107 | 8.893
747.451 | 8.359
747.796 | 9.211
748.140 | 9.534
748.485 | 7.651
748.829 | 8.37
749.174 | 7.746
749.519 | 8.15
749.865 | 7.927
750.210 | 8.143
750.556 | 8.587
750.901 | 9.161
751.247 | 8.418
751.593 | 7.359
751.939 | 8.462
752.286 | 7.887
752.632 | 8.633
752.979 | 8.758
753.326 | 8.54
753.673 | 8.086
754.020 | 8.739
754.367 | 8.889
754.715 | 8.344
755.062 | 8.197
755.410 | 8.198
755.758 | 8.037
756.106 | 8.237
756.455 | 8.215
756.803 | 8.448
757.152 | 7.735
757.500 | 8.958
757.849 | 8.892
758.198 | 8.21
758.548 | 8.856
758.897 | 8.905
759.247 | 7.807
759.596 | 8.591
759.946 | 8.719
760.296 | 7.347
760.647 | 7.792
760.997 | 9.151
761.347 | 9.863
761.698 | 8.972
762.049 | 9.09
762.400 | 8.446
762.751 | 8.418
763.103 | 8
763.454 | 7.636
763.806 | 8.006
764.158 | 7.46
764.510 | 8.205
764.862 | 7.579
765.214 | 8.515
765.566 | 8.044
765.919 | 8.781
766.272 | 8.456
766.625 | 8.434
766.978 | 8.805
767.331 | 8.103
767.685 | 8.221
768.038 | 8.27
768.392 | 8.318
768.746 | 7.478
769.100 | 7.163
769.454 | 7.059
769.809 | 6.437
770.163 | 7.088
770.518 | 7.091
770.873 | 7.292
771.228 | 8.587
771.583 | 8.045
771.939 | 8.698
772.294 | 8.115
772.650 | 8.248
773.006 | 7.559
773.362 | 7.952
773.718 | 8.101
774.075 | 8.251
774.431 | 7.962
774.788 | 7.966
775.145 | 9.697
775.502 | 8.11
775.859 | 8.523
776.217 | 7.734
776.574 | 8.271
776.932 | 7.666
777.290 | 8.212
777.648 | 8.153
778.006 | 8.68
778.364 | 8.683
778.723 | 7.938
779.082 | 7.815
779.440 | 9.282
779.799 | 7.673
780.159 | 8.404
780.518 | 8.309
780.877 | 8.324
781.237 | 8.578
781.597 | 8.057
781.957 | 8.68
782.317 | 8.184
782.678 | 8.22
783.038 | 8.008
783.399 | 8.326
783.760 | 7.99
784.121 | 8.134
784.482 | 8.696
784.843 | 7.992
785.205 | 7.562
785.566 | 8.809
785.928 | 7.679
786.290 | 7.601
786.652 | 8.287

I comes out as 1.01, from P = 1.02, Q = 1.01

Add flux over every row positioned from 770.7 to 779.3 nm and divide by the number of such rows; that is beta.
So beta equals 8.2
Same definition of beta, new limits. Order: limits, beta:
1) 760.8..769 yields 8.4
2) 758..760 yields 8.5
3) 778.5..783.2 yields 8.3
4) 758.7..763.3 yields 8.5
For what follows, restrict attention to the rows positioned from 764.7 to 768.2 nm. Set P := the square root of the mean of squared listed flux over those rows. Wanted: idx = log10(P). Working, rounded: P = 8.33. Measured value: 0.921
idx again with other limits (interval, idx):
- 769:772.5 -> 0.880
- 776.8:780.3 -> 0.917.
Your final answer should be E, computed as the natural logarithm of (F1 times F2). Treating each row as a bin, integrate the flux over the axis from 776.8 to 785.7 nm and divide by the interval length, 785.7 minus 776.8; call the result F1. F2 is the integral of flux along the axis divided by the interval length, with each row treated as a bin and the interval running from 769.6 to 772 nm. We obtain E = 4.13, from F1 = 8.3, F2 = 7.54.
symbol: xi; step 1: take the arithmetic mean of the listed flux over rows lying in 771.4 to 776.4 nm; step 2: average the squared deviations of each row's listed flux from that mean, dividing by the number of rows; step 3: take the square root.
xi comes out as 0.50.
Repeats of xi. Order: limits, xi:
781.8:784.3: 0.22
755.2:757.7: 0.35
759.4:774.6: 0.66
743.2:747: 0.52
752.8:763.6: 0.52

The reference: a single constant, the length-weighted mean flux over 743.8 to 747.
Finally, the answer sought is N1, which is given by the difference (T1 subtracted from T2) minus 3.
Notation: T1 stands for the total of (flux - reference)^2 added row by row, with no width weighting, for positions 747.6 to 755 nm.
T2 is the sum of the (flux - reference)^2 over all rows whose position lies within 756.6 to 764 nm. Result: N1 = 0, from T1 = 11.8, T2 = 15.0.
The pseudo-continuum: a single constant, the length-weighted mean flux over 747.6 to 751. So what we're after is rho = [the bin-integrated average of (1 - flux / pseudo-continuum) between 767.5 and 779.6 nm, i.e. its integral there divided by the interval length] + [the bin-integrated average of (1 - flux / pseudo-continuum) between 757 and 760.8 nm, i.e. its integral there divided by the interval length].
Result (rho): 0.058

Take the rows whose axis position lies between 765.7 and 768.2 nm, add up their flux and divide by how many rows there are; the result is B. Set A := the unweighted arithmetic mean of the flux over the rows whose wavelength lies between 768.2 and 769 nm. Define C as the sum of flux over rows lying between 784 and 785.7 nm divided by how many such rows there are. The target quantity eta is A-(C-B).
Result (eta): 8.10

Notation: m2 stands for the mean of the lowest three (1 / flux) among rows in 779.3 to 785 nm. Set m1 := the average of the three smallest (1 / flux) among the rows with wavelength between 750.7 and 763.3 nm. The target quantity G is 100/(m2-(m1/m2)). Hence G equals -120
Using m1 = 0.107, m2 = 0.113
